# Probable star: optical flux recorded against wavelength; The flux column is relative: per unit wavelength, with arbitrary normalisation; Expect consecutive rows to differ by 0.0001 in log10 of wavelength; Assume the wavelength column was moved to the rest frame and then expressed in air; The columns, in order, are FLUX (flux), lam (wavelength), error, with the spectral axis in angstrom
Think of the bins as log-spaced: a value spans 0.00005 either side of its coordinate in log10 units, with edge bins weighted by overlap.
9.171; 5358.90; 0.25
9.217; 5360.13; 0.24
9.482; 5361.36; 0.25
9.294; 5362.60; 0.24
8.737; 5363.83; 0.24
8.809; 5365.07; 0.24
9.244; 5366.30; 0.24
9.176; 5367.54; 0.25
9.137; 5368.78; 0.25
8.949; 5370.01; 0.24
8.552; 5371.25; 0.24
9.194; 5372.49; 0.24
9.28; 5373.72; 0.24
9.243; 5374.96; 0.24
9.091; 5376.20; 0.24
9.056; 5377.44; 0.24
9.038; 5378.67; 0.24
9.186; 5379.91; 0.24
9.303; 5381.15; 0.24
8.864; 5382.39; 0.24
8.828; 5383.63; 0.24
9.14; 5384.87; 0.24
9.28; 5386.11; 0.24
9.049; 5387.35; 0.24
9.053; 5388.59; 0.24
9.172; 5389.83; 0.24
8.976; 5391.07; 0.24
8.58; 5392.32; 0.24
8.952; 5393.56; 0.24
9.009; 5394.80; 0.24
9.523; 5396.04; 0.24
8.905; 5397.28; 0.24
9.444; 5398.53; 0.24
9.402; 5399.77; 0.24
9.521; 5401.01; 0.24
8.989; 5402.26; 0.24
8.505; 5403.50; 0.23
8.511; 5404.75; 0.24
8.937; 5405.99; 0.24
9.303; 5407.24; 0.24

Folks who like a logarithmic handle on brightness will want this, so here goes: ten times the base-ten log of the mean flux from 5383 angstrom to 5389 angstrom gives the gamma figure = 9.58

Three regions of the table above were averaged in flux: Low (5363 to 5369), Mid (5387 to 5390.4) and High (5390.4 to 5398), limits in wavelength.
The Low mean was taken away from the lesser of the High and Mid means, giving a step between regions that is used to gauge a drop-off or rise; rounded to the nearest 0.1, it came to 0.0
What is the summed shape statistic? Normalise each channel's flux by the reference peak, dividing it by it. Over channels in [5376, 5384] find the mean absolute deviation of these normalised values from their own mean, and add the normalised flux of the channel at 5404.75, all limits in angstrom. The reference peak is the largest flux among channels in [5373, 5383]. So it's 0.93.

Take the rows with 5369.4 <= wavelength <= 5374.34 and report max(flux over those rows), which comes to 9.28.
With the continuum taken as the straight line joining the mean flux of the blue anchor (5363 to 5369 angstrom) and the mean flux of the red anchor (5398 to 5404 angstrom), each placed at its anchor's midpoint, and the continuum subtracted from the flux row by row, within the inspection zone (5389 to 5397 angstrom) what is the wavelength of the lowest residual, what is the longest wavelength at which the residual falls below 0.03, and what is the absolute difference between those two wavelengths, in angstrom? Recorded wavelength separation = 2.5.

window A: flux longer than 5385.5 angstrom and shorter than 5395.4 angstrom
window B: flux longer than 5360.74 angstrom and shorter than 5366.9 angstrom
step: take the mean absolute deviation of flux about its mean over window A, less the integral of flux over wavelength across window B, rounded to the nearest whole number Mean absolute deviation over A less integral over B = -56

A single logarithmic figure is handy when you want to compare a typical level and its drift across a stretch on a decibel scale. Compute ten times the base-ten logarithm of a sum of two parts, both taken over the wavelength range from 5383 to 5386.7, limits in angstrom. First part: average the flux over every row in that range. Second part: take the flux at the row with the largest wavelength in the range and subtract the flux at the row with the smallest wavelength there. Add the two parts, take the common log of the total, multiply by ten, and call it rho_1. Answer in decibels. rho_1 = 9.8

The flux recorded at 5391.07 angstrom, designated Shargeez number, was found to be 8.976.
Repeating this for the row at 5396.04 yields 9.523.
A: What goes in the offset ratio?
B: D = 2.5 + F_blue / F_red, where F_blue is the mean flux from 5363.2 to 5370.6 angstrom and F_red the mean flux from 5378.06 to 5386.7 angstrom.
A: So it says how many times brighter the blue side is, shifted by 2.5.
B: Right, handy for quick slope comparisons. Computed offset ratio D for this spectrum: 3.49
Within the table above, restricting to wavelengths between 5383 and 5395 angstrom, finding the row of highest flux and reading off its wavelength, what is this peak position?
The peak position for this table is 5386.11 angstrom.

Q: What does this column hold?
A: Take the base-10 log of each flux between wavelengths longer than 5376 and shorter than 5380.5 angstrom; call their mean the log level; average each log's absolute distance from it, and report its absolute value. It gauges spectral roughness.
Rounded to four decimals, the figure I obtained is 0.0022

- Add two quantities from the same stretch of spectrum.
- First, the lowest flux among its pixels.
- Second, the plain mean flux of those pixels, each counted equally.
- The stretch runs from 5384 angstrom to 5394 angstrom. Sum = 17.6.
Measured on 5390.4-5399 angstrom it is 17.6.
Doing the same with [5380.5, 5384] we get 17.8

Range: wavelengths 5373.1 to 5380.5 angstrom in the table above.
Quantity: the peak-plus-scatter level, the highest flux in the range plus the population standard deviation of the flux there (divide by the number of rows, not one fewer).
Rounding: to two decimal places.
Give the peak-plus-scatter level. 9.37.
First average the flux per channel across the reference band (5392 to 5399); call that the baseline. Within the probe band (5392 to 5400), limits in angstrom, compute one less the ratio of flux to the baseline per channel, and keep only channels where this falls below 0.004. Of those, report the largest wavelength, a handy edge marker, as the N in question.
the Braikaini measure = 5399.77 angstrom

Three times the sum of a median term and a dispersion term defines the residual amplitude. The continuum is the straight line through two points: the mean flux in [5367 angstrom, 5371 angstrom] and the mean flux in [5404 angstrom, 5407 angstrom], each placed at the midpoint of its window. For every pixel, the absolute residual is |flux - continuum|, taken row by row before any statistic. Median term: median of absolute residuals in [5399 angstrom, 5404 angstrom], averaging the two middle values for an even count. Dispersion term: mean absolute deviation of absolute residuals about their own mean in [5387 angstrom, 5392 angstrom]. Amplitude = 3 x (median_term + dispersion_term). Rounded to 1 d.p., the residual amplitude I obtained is 1.5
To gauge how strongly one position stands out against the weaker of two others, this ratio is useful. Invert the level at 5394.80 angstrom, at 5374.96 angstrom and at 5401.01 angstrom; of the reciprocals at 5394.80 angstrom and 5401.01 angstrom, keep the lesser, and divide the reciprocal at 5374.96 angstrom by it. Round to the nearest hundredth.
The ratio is 1.03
